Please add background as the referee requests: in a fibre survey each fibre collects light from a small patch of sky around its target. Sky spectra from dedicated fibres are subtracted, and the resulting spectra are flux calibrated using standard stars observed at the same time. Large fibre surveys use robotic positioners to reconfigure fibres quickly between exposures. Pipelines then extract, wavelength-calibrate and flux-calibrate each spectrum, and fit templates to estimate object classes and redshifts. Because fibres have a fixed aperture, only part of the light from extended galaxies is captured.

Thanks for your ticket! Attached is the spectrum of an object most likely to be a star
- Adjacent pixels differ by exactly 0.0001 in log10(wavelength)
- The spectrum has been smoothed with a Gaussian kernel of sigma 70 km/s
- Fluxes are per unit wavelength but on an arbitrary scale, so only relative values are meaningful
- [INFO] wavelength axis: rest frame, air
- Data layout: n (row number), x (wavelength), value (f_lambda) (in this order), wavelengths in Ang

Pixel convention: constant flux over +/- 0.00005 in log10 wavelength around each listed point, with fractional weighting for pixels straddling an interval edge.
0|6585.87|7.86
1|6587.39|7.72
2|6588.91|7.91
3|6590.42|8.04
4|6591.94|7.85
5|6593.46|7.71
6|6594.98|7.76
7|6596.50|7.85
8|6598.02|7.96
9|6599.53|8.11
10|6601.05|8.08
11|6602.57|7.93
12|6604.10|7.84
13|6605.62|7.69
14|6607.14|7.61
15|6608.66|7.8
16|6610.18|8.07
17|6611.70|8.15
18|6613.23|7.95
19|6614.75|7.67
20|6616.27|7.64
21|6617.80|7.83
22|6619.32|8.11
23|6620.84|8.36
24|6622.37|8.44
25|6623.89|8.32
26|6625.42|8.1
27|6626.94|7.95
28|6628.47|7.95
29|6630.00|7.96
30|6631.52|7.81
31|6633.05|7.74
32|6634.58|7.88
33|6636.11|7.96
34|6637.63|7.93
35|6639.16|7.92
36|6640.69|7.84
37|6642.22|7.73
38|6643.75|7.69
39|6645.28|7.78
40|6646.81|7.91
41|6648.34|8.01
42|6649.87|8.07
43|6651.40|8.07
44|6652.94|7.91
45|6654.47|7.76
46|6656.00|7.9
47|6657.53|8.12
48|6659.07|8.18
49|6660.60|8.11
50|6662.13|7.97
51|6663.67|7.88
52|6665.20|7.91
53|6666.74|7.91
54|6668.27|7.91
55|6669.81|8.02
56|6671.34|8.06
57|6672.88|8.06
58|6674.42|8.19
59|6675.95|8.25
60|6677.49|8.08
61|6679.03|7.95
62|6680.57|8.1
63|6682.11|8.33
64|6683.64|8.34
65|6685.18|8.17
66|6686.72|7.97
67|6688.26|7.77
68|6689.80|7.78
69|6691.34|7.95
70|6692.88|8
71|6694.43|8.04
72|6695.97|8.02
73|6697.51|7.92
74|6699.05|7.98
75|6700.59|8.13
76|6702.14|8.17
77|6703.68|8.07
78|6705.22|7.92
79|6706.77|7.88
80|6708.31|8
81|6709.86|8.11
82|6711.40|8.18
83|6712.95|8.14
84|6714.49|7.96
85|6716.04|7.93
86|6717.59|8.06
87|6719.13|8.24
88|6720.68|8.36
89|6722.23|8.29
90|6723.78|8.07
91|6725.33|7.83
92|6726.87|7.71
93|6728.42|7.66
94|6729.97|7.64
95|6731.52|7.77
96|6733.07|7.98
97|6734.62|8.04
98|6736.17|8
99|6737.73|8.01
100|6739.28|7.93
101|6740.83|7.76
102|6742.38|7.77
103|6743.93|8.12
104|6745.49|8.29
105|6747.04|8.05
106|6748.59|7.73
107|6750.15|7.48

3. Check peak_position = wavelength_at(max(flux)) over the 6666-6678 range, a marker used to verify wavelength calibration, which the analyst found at 6675.95 Ang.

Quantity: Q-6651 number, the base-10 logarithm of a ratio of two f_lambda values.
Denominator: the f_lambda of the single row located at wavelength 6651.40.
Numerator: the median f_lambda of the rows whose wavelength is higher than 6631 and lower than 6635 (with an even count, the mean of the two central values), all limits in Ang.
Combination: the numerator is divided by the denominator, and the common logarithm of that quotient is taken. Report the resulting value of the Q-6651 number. -0.014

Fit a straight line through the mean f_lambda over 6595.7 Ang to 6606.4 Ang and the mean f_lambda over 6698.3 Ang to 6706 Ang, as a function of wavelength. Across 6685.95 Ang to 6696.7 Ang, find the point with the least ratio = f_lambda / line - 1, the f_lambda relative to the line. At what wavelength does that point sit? 6688.26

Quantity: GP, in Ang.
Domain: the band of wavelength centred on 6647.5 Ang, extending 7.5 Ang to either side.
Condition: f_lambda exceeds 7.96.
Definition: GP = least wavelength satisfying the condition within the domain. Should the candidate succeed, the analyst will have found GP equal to 6648.34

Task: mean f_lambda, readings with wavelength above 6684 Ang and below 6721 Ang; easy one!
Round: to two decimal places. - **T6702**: 8.03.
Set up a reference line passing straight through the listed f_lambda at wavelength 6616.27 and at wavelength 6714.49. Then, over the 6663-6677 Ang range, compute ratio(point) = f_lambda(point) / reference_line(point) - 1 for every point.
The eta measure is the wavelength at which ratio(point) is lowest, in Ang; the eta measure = 6663.67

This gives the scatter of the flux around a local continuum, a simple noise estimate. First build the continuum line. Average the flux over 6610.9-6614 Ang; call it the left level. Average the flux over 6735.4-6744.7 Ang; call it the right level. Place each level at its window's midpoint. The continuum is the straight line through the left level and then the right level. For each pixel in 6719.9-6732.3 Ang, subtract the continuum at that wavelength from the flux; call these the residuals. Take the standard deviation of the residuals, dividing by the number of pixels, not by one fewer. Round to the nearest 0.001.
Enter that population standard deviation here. 0.265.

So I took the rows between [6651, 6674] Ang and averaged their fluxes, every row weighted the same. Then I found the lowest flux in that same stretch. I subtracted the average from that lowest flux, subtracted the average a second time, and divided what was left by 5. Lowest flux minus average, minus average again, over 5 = -1.64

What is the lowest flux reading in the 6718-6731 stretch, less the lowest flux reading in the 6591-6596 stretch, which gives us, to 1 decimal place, -0.1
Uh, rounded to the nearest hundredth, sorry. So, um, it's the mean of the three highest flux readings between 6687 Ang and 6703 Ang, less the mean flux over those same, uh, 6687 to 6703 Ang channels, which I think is 0.14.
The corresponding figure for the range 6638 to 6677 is 0.24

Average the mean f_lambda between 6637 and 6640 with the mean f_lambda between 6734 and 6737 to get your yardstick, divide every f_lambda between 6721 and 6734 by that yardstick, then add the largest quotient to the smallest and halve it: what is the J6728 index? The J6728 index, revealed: 1.00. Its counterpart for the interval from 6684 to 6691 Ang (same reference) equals 1.00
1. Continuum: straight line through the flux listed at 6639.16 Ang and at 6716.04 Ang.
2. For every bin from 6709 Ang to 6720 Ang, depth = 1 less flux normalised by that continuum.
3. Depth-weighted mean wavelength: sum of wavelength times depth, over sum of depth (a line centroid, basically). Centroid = 6714.4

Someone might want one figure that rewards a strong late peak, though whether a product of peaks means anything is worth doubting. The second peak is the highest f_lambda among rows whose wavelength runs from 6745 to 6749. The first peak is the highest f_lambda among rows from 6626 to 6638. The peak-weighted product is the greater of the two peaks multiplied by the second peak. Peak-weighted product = 69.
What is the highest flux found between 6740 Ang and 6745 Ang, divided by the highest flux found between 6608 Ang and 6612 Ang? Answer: 1.00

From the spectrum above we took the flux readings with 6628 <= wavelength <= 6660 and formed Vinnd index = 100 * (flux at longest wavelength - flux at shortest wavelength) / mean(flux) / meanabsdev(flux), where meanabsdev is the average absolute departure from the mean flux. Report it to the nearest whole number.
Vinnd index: 29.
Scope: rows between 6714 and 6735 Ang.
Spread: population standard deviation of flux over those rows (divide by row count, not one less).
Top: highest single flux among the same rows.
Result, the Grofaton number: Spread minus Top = -8.14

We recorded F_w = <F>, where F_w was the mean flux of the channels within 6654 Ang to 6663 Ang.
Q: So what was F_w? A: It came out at 8.01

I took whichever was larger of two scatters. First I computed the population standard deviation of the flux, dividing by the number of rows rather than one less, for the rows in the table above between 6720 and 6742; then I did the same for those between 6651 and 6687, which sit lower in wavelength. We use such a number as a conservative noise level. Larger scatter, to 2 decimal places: 0.21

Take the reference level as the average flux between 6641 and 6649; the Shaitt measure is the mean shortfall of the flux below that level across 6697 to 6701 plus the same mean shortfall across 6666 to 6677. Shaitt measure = -0.419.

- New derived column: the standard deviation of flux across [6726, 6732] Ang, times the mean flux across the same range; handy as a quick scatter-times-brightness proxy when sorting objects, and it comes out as 0.4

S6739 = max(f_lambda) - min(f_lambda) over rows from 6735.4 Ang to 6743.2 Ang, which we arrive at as 0.25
